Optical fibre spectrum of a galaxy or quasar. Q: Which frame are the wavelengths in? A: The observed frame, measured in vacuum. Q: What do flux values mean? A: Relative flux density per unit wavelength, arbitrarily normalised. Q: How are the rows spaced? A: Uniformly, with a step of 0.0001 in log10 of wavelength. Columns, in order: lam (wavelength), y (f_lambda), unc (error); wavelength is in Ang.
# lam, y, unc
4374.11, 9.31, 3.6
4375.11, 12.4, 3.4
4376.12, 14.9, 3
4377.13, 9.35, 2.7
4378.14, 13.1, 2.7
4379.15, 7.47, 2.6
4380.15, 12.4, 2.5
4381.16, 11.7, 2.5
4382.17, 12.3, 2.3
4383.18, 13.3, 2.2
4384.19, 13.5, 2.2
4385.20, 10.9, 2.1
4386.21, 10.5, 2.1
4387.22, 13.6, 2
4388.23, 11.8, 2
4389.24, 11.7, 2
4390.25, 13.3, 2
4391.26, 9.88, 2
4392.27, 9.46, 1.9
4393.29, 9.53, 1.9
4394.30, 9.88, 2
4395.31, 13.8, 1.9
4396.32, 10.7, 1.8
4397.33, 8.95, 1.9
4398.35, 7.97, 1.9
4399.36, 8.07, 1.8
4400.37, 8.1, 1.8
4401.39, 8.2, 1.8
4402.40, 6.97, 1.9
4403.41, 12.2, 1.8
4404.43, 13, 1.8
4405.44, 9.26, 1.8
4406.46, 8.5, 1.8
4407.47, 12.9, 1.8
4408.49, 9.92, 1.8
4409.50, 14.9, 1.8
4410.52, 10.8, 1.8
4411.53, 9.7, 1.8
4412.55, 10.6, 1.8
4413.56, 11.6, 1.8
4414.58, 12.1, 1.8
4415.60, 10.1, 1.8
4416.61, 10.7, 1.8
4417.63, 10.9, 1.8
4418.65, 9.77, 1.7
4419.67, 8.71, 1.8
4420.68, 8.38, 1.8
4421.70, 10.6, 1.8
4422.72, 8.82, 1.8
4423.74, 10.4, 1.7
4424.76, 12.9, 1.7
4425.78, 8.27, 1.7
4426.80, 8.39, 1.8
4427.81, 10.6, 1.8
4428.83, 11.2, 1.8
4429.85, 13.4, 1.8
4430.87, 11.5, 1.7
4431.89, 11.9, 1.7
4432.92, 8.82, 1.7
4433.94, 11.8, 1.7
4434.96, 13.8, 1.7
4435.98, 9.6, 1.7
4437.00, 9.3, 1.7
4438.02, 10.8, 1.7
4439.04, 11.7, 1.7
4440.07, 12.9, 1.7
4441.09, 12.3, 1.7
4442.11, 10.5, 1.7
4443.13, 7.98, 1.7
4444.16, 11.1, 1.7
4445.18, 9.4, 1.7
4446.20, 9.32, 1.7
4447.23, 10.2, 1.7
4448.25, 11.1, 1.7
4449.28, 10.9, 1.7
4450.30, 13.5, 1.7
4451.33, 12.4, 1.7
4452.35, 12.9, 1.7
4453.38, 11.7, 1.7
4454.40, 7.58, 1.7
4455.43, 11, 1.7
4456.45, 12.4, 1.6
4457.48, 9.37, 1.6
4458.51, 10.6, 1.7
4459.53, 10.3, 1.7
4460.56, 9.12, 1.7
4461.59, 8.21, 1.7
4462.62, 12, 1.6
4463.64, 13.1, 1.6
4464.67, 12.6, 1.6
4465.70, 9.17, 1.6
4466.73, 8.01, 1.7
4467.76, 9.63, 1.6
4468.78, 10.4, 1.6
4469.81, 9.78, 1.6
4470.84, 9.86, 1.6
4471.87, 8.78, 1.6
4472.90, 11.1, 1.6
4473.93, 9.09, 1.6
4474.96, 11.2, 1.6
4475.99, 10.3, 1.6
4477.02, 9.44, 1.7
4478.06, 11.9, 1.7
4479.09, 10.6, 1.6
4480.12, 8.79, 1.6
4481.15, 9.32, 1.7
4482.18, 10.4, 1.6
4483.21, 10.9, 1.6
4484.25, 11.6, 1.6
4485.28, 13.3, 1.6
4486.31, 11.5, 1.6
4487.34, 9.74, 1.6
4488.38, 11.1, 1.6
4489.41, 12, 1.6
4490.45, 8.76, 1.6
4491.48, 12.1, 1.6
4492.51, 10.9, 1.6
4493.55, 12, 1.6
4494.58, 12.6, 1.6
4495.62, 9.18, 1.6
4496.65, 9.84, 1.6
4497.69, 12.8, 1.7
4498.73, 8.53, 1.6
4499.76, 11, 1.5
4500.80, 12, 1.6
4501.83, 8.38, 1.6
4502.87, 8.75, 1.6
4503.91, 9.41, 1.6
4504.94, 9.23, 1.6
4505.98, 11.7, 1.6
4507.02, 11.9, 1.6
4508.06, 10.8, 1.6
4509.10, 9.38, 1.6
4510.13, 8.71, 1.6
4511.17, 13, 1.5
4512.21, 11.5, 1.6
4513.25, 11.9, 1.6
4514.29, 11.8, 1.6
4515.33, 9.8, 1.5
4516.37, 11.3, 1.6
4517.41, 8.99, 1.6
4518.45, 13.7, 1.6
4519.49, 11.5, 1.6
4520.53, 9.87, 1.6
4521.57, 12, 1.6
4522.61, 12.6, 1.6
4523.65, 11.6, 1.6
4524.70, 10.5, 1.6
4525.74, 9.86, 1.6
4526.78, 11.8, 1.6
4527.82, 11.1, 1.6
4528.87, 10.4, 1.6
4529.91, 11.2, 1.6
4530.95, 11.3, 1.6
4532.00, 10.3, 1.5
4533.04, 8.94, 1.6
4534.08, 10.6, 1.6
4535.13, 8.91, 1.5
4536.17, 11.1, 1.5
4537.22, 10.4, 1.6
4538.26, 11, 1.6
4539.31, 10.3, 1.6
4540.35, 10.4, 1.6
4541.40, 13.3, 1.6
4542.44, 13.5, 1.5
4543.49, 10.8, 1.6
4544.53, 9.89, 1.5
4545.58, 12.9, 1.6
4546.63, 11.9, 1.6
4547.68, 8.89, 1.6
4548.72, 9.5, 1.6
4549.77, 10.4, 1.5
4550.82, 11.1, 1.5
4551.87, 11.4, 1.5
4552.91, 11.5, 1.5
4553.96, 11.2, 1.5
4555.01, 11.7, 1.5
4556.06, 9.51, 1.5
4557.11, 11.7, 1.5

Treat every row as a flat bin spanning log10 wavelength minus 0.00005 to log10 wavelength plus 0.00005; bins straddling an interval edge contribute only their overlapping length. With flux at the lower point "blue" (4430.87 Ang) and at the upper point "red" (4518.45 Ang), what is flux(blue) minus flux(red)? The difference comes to -2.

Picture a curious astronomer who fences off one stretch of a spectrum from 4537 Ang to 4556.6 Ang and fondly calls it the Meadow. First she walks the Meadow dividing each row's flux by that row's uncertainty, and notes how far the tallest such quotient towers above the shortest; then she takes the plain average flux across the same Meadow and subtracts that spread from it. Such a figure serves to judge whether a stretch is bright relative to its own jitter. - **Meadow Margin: 7.6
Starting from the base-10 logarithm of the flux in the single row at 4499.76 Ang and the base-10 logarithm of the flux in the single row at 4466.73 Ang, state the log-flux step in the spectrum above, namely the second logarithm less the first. -0.14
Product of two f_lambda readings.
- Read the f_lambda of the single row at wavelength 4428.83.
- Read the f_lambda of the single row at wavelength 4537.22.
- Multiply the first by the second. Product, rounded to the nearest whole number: 116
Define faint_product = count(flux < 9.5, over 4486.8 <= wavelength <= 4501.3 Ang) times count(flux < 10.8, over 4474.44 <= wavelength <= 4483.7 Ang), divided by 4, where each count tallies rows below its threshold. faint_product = 4.5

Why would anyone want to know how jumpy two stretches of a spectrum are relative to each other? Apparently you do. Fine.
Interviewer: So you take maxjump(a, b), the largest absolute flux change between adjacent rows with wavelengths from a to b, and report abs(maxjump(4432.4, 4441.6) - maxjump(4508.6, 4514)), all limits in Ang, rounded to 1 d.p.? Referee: 0.1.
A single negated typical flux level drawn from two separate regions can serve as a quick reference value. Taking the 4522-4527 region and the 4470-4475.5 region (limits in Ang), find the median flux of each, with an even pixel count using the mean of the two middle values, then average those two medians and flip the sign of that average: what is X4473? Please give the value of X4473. -10.7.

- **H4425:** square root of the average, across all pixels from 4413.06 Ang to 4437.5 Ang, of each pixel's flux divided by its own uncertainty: 2.46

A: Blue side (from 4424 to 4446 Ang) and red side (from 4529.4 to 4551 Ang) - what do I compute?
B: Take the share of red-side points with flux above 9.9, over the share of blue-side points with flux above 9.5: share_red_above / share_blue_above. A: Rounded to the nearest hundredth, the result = 1.07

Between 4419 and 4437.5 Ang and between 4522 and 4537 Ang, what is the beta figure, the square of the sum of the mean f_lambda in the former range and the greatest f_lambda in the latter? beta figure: 532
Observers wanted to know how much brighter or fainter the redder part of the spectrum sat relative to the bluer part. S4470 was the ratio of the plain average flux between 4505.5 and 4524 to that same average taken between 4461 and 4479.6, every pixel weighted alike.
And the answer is 1.09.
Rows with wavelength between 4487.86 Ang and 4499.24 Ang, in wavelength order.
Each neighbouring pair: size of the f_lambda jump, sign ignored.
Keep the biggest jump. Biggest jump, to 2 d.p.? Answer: 4.27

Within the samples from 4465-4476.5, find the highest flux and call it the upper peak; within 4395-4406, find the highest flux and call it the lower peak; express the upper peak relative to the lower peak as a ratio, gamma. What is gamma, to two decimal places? 0.81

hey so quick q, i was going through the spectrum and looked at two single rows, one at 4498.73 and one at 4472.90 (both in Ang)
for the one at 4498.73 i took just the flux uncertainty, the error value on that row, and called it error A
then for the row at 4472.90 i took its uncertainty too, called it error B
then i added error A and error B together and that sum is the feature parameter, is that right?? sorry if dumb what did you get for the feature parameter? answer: 3.20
